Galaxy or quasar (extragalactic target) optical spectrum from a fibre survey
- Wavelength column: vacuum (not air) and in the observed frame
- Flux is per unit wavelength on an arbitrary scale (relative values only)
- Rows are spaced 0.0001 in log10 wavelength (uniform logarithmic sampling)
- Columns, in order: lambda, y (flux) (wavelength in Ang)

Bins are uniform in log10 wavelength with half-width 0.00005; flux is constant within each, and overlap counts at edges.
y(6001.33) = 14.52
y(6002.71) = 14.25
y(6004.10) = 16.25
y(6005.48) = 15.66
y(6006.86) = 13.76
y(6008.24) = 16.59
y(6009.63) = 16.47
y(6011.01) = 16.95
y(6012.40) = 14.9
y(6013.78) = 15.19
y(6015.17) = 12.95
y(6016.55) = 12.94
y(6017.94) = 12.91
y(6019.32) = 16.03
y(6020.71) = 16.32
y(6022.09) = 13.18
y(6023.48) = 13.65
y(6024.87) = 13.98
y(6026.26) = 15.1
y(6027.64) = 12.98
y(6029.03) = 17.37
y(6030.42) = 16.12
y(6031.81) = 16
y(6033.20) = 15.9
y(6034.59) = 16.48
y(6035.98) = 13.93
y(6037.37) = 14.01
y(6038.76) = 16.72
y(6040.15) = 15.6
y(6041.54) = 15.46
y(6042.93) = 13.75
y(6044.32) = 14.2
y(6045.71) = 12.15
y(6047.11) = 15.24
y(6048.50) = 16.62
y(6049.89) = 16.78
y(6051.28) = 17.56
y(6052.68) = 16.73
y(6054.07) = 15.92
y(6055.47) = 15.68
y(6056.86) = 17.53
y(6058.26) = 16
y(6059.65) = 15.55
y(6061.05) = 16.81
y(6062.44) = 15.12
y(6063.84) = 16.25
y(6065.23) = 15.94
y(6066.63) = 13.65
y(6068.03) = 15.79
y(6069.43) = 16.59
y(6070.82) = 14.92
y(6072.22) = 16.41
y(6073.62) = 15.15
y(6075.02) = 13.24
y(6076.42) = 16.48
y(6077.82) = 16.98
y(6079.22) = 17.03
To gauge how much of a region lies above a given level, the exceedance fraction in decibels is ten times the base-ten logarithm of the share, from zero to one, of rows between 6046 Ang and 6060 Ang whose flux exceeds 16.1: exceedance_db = -3.0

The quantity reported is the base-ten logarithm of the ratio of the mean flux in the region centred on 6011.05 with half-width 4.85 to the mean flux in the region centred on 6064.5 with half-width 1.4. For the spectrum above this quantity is -0.023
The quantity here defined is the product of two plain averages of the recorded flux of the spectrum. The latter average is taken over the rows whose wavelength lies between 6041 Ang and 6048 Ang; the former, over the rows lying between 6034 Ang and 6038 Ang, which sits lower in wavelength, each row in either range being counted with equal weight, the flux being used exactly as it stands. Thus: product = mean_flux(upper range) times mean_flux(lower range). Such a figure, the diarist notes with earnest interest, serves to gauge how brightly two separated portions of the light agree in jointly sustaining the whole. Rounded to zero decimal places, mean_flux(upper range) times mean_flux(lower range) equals 210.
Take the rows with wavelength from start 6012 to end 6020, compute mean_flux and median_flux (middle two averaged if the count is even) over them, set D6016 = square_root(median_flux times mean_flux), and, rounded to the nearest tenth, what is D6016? 14.0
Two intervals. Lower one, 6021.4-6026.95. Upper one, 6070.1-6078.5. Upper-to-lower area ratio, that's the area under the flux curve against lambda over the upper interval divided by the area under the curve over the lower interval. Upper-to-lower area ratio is 1.7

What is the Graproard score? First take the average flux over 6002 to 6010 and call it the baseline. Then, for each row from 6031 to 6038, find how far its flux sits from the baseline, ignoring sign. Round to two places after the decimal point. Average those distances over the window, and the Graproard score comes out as 0.99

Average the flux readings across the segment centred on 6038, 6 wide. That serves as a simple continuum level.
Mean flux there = 15.1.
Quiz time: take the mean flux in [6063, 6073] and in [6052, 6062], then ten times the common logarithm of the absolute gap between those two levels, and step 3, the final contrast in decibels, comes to -1.8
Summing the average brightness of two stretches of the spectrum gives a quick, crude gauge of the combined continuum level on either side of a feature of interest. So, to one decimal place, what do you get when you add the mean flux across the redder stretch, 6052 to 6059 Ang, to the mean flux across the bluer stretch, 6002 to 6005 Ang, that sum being 31.6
